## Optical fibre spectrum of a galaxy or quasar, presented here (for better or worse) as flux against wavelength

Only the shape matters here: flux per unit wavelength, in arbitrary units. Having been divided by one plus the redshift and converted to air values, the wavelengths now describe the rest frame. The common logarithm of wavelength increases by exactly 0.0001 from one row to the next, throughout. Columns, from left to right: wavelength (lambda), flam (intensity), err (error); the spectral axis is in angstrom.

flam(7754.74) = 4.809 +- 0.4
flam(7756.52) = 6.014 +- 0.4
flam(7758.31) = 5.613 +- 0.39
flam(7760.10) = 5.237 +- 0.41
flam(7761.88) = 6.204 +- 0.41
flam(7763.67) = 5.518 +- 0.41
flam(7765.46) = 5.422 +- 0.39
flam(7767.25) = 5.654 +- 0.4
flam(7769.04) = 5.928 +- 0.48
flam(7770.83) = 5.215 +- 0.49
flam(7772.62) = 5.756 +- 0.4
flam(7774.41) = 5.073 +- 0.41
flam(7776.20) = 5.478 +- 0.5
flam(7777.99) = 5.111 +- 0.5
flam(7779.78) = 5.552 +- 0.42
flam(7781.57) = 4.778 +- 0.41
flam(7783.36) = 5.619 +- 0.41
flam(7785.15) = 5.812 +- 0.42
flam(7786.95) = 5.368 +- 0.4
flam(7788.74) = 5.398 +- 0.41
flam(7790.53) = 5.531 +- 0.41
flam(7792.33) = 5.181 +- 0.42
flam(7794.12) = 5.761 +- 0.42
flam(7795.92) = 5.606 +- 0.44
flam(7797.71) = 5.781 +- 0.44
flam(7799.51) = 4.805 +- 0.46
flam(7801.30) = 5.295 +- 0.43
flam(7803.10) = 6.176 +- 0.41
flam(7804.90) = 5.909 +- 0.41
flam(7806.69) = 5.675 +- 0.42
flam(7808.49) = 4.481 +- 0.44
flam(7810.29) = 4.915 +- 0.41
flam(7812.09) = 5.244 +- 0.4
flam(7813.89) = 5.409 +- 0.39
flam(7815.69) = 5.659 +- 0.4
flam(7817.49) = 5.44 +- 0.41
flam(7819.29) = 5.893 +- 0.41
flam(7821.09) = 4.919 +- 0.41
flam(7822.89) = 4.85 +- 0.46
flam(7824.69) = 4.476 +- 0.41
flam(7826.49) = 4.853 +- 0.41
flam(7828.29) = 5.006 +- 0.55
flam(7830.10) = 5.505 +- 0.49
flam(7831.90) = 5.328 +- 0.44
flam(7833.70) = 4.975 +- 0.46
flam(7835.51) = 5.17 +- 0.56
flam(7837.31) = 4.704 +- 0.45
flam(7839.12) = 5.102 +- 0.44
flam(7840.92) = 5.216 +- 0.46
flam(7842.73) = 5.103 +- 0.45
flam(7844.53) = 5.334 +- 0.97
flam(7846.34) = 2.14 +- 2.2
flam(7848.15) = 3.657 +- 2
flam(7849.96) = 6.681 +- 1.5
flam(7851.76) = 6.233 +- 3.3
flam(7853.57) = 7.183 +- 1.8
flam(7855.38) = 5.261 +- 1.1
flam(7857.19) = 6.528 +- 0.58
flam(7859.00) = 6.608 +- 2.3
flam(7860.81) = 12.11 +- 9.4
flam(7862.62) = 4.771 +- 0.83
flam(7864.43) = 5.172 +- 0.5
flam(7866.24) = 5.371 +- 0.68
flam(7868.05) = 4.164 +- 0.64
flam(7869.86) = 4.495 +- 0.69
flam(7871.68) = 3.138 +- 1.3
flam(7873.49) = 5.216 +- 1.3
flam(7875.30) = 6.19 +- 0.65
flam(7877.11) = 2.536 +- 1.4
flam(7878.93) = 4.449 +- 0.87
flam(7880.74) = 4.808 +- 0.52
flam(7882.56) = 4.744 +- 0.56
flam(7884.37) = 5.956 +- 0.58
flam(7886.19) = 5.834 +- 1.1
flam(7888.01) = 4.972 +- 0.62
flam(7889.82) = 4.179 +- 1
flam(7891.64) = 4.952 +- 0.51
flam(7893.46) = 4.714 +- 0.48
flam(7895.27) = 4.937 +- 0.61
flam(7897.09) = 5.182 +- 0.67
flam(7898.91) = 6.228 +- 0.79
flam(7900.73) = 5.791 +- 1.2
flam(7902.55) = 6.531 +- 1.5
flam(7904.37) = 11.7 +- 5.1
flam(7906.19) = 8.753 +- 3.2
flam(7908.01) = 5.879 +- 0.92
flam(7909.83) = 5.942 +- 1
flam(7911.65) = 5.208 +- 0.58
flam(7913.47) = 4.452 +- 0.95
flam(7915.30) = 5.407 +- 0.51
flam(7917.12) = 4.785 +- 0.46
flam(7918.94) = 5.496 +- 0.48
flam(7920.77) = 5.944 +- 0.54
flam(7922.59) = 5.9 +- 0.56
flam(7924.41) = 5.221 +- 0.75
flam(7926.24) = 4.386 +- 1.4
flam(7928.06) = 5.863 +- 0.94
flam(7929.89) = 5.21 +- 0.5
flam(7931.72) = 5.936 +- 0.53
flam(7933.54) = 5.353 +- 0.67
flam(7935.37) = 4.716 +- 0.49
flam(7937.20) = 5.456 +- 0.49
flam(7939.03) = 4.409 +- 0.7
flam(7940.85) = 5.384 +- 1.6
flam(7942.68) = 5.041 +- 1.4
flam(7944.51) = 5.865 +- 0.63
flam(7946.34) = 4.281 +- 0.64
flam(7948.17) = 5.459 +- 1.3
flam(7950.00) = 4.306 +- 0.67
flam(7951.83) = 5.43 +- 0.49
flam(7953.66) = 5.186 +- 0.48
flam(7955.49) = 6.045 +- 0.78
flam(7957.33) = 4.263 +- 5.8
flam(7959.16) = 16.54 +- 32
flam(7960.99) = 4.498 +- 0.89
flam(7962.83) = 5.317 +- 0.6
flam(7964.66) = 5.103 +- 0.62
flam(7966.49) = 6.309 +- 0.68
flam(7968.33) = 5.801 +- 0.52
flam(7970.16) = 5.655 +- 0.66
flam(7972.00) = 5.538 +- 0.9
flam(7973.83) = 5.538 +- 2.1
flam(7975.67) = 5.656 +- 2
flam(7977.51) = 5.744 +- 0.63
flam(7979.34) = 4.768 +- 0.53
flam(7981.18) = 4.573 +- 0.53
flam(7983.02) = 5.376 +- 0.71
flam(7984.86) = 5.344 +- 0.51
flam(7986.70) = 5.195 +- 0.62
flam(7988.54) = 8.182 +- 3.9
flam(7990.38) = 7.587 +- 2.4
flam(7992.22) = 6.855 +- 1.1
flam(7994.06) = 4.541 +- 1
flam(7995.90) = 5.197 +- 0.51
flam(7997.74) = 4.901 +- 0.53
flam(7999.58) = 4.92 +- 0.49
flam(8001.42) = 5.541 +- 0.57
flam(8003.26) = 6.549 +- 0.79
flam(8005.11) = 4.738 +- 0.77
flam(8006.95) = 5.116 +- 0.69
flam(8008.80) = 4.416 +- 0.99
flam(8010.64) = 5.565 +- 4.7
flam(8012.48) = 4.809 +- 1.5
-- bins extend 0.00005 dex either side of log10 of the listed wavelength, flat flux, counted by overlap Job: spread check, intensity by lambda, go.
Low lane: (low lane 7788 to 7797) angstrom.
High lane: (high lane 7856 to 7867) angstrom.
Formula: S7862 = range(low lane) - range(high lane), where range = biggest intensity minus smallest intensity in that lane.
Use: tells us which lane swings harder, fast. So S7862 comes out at -6.8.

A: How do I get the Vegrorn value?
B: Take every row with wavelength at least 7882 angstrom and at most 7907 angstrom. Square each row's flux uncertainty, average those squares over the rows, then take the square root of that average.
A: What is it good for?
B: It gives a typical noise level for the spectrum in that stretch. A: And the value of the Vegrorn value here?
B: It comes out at 1.8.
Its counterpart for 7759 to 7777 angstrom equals 0.4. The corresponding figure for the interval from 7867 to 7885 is 0.9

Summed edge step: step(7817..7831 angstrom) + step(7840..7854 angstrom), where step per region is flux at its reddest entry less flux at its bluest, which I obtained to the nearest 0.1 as 2.0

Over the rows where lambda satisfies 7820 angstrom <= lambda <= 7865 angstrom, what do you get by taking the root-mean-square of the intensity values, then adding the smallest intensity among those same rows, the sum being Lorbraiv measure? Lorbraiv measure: 7.9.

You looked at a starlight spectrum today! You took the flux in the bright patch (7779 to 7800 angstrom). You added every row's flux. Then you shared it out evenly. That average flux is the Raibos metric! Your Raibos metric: 5.4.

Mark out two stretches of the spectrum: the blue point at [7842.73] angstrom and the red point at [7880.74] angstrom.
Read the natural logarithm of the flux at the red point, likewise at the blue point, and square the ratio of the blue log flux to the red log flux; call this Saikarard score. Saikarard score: 1.08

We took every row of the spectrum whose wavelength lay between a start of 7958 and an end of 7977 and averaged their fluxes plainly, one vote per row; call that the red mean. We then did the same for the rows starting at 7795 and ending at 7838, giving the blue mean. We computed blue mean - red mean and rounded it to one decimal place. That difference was -1.3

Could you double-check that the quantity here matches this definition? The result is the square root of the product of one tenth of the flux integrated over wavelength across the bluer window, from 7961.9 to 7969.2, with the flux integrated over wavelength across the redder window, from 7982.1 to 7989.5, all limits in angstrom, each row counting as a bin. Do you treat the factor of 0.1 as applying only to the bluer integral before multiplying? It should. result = 13.5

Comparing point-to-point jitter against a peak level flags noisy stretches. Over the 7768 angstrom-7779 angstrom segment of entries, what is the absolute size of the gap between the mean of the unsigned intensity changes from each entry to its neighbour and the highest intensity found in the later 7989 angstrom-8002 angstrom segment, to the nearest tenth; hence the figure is 7.0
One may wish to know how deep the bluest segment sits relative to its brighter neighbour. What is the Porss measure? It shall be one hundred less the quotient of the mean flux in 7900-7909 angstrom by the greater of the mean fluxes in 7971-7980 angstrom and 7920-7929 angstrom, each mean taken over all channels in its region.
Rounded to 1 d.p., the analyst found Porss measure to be 98.6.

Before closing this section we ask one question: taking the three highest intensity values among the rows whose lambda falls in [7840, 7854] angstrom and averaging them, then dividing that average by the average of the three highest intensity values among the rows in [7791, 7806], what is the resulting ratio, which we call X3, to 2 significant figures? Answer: 1.1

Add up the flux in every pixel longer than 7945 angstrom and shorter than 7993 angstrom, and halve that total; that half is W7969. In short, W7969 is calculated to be 77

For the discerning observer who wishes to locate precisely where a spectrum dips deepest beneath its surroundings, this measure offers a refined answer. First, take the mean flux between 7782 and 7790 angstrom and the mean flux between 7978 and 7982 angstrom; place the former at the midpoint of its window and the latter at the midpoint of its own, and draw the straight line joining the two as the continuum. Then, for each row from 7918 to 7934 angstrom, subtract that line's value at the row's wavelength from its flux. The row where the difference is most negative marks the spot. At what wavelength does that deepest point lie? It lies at 7926.24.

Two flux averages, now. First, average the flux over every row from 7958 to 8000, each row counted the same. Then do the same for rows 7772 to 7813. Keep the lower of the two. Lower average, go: 5.40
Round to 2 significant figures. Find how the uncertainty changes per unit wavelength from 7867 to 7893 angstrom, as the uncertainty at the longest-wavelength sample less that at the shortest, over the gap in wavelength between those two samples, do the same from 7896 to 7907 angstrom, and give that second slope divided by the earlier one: -50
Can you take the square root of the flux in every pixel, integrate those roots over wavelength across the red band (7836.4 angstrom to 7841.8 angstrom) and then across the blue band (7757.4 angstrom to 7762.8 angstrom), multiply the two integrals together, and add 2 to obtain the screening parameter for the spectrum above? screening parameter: 157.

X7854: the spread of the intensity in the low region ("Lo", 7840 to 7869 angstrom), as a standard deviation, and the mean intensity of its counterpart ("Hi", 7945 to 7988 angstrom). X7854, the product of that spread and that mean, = 12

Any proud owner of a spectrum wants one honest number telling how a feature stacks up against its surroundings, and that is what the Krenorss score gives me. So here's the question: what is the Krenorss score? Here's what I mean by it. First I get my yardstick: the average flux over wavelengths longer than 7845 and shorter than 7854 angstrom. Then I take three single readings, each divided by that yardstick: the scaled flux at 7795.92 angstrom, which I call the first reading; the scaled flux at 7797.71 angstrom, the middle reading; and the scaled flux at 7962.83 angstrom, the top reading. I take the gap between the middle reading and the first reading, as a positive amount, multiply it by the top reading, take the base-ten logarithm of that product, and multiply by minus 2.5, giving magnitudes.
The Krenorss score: 3.6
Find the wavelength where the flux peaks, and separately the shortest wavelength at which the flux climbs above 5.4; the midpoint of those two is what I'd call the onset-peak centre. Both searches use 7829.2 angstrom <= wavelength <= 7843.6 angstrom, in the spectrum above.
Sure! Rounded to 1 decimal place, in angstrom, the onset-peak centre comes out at 7830.1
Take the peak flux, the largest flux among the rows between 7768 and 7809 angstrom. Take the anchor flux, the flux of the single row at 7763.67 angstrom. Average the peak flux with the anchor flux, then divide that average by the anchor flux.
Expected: 1.06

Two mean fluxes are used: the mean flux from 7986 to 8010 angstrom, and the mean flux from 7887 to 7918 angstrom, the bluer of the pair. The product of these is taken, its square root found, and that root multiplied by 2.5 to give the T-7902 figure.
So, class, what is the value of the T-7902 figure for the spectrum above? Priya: 14.4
